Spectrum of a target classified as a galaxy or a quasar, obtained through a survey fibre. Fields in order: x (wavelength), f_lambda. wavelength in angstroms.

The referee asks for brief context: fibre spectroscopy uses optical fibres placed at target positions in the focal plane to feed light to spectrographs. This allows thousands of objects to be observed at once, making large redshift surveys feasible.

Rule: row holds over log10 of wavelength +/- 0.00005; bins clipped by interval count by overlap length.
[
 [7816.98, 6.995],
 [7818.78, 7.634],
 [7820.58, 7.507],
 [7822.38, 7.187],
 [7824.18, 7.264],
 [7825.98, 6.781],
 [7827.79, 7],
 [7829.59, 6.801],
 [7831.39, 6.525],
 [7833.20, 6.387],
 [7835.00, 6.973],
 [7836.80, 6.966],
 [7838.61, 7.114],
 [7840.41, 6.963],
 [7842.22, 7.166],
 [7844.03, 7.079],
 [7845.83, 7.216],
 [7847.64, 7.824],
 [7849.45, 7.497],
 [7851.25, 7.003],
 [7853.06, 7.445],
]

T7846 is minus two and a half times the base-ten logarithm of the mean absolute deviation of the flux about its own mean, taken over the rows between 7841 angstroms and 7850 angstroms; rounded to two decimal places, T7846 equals 1.53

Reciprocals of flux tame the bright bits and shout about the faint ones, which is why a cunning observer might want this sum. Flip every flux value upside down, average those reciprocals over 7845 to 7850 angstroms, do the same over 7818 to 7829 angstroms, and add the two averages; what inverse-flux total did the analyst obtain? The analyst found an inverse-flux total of 0.272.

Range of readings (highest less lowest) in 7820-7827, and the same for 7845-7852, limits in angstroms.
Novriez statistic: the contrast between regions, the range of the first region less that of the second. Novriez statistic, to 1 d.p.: -0.1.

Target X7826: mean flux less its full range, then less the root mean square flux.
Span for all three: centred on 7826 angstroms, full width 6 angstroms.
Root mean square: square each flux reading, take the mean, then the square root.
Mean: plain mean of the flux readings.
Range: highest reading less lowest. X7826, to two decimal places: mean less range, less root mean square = -0.49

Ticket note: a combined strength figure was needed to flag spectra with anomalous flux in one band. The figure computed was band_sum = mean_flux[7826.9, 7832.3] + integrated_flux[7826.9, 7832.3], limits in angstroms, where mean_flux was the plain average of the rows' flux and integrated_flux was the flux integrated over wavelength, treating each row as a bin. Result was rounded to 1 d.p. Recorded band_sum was 43.4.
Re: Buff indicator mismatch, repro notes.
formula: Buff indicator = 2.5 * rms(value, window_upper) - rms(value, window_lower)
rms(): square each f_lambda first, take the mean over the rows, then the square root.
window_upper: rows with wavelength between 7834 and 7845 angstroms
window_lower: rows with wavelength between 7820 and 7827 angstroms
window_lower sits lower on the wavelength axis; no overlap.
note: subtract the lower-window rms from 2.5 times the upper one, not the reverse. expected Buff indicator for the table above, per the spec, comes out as 10.4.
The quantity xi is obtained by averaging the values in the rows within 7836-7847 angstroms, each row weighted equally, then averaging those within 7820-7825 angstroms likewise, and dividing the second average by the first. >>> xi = 1.03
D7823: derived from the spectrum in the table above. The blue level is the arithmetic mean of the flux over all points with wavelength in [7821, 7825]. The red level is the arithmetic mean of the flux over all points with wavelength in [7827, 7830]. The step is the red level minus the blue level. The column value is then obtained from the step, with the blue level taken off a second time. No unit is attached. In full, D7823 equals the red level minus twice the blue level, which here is -7.6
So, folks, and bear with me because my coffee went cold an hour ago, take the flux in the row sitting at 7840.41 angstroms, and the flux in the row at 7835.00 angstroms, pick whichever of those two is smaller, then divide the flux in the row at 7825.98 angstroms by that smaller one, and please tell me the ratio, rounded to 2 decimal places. 0.97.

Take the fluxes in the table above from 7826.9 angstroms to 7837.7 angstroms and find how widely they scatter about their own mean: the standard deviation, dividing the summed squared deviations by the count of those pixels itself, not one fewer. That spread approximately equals 0.238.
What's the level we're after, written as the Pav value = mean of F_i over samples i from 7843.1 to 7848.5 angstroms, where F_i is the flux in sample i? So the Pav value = 7.37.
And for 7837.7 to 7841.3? 7.04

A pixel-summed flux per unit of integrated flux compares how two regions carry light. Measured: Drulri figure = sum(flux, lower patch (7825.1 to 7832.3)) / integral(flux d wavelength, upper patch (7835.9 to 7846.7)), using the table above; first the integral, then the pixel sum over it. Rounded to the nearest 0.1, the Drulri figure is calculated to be 0.4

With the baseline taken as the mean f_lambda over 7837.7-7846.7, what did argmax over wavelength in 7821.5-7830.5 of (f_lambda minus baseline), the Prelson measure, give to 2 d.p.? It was 7824.18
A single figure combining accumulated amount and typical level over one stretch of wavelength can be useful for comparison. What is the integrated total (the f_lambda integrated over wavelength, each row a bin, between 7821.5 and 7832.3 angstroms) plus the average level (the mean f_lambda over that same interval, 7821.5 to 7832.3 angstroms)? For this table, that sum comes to 82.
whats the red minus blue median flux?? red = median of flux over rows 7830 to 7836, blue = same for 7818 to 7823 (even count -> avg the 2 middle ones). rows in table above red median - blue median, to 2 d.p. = -0.98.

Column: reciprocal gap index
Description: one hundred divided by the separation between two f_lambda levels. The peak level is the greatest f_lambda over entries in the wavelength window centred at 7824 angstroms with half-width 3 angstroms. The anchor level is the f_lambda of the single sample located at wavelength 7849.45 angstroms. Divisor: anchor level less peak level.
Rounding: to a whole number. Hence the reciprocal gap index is 429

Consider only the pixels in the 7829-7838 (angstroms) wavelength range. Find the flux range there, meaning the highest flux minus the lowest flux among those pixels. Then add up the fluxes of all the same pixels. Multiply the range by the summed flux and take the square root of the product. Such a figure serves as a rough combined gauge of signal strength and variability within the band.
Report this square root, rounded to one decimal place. 4.4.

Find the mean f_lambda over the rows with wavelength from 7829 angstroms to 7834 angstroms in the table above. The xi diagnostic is 6.6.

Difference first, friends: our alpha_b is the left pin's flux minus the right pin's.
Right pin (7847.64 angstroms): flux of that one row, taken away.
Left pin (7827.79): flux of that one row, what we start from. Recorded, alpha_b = -0.8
